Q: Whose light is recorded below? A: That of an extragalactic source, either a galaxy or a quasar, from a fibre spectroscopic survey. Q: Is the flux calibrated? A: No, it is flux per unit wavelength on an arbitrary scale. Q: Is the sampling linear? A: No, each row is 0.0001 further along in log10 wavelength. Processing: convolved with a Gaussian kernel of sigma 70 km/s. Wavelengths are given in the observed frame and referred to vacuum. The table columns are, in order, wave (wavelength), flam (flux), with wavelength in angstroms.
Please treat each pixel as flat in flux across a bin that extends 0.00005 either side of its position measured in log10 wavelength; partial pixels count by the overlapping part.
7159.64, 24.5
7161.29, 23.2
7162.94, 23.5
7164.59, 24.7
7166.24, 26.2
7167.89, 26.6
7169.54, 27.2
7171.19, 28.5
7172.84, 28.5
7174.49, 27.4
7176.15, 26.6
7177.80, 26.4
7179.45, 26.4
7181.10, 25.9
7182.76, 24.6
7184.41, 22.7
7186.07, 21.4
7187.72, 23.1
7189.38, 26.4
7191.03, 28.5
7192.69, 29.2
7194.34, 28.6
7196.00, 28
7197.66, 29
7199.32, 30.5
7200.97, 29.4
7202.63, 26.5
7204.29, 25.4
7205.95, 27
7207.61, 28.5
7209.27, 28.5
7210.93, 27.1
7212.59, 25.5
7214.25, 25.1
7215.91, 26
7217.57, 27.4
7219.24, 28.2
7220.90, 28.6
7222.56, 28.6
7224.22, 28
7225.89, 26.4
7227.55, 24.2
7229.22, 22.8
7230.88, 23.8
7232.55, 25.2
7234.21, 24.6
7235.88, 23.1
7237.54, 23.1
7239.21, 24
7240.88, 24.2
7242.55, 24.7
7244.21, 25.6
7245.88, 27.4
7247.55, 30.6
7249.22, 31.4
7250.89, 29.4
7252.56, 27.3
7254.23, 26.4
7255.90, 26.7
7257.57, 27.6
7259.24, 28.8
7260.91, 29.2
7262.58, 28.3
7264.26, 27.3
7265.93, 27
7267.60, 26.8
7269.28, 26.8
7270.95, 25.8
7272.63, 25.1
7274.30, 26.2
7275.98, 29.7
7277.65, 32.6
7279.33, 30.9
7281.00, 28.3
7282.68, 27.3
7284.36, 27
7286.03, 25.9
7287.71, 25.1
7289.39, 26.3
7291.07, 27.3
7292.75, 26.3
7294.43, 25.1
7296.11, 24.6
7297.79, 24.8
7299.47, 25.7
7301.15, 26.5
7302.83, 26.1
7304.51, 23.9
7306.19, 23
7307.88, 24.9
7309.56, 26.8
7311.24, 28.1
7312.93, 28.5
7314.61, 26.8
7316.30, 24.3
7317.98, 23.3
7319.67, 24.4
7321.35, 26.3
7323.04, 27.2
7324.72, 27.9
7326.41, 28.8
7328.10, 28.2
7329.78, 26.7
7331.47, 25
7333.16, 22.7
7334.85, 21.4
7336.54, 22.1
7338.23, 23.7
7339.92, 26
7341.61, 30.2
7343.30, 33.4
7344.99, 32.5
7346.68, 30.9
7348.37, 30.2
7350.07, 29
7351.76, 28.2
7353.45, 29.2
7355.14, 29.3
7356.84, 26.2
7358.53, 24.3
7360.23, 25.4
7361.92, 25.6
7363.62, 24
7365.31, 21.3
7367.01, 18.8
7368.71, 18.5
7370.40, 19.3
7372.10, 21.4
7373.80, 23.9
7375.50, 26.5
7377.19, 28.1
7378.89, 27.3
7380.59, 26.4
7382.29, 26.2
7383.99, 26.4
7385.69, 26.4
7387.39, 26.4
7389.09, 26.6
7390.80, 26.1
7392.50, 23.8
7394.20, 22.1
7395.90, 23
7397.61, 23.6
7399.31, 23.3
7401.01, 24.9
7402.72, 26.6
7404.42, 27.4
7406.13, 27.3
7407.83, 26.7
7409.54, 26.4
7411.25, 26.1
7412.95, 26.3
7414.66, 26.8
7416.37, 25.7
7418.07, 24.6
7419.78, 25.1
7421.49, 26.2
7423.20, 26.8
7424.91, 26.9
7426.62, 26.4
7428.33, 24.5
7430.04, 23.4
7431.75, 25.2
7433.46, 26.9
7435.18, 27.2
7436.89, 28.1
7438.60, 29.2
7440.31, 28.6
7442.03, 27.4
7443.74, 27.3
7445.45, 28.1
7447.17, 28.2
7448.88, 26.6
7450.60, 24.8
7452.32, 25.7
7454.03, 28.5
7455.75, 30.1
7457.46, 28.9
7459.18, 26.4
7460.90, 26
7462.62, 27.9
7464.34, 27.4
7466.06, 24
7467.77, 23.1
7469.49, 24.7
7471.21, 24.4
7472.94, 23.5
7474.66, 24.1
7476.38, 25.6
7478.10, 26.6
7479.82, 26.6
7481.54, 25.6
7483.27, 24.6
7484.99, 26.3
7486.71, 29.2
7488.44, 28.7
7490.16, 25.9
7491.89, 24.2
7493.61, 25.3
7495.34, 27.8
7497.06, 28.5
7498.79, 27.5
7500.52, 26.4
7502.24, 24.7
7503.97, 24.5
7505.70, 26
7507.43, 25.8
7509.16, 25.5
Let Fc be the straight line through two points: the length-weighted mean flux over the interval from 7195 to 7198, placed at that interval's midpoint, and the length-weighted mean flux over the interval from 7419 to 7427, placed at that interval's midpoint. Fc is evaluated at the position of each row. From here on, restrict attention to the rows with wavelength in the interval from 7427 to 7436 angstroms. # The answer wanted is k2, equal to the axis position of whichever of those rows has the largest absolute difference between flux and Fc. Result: 7430.04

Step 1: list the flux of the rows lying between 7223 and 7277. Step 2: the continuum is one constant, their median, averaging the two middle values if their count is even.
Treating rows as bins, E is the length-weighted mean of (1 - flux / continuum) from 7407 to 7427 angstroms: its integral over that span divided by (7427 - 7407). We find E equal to 0.015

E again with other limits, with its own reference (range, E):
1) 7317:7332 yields 0.004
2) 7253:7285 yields -0.046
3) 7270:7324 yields 0.006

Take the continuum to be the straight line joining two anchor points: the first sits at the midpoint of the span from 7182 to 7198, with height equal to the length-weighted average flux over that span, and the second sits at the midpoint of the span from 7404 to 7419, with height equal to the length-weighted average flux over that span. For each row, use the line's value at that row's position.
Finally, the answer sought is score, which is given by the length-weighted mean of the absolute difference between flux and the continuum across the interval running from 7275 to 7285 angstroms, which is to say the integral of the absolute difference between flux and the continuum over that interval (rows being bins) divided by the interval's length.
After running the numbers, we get 3.1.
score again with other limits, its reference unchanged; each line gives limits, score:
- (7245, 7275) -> 1.7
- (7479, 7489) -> 1.3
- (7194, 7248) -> 1.9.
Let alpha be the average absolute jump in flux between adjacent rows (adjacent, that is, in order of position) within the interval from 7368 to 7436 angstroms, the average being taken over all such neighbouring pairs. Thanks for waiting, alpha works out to 0.9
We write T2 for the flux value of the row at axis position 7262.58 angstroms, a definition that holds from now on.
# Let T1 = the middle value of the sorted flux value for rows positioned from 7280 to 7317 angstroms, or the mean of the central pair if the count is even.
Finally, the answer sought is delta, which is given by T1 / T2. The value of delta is 0.93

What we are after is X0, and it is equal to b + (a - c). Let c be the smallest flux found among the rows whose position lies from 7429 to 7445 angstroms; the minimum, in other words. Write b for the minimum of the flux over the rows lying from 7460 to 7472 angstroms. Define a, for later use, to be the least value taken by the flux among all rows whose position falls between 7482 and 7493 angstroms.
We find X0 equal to 24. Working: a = 24.2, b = 23.1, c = 23.4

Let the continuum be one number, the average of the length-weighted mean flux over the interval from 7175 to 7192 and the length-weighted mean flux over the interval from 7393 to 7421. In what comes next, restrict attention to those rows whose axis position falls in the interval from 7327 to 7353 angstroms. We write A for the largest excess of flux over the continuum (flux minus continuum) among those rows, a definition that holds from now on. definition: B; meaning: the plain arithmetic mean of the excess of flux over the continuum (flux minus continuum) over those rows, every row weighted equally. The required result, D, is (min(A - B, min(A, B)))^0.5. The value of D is 1.43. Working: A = 8.1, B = 2.0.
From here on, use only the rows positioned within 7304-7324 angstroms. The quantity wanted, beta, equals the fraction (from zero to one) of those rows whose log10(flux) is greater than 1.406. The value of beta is 0.50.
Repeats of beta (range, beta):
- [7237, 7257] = 0.67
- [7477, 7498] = 0.75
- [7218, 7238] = 0.42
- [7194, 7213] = 0.92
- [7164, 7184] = 0.83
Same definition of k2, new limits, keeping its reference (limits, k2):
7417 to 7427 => 7418.07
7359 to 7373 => 7368.71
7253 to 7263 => 7254.23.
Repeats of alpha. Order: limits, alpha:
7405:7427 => 0.6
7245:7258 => 1.5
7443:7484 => 1.2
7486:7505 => 1.3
